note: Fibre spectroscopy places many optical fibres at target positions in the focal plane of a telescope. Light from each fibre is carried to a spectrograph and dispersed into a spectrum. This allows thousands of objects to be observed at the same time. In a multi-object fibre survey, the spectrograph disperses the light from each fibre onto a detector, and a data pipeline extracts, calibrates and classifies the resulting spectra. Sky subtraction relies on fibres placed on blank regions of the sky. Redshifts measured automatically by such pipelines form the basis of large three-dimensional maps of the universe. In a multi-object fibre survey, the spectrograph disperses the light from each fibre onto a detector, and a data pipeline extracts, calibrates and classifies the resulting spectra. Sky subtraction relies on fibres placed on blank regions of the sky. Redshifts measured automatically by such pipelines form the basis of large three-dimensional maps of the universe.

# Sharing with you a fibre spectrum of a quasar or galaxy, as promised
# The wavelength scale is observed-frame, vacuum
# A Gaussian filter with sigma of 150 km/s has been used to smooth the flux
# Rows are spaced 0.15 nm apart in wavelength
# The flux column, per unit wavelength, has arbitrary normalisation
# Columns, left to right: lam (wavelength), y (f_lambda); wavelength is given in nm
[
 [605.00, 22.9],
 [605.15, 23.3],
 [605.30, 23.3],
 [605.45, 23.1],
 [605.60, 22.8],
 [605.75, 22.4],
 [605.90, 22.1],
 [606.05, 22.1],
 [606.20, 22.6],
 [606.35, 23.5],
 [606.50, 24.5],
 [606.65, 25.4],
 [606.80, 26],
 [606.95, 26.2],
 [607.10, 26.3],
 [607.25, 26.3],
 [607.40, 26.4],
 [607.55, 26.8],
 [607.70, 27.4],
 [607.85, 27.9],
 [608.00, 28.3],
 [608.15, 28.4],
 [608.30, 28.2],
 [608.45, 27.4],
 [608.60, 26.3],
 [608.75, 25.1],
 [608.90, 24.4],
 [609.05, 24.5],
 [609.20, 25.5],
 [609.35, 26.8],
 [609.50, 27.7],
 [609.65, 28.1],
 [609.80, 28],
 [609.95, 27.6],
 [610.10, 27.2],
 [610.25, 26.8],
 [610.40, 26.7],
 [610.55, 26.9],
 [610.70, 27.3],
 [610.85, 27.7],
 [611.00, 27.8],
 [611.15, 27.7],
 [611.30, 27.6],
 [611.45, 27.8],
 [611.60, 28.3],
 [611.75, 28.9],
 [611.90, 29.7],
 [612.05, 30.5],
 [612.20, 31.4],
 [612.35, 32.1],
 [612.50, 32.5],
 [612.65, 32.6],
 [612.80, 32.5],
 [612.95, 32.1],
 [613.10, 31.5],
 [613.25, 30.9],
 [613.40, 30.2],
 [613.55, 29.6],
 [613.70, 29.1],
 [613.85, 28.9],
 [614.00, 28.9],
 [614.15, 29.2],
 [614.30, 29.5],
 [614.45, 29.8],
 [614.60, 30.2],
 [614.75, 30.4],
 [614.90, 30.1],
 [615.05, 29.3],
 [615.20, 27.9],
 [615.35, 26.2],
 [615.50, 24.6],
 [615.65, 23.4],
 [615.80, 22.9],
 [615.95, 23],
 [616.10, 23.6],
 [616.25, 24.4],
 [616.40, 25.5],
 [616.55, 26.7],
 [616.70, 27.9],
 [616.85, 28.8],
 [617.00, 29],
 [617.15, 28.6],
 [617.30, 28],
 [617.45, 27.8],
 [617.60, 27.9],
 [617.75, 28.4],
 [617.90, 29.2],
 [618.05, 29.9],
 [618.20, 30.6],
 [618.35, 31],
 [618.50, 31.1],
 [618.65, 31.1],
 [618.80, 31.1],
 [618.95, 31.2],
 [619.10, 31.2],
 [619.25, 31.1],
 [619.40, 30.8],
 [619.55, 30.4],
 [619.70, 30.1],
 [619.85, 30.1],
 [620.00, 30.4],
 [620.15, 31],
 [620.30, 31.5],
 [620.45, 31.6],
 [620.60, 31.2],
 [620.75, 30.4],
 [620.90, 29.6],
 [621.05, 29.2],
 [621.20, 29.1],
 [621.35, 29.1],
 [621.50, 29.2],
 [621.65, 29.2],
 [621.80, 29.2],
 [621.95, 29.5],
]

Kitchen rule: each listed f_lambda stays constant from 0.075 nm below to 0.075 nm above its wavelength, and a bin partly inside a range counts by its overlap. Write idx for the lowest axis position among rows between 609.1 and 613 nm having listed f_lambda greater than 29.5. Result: 611.90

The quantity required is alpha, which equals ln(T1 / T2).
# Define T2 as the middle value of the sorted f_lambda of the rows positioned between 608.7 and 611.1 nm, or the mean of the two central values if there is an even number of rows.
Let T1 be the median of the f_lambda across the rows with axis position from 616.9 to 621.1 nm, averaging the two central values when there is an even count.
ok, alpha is 0.12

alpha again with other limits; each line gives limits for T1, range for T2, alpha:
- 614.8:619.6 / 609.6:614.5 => -0.01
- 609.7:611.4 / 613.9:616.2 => -0.05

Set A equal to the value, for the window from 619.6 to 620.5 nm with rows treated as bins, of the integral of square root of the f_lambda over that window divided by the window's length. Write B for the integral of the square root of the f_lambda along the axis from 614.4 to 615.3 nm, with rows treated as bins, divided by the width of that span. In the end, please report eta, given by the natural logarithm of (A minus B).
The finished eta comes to -2.18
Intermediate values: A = 5.54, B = 5.43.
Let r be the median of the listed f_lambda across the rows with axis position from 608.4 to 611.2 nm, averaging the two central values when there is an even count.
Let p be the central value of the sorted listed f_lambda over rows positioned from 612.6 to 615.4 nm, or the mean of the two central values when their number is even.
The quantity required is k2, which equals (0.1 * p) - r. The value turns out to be -24.2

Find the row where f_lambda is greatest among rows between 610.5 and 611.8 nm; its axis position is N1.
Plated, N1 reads 611.75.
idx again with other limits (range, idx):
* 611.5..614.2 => 611.90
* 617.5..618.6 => 618.05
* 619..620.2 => 619.10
